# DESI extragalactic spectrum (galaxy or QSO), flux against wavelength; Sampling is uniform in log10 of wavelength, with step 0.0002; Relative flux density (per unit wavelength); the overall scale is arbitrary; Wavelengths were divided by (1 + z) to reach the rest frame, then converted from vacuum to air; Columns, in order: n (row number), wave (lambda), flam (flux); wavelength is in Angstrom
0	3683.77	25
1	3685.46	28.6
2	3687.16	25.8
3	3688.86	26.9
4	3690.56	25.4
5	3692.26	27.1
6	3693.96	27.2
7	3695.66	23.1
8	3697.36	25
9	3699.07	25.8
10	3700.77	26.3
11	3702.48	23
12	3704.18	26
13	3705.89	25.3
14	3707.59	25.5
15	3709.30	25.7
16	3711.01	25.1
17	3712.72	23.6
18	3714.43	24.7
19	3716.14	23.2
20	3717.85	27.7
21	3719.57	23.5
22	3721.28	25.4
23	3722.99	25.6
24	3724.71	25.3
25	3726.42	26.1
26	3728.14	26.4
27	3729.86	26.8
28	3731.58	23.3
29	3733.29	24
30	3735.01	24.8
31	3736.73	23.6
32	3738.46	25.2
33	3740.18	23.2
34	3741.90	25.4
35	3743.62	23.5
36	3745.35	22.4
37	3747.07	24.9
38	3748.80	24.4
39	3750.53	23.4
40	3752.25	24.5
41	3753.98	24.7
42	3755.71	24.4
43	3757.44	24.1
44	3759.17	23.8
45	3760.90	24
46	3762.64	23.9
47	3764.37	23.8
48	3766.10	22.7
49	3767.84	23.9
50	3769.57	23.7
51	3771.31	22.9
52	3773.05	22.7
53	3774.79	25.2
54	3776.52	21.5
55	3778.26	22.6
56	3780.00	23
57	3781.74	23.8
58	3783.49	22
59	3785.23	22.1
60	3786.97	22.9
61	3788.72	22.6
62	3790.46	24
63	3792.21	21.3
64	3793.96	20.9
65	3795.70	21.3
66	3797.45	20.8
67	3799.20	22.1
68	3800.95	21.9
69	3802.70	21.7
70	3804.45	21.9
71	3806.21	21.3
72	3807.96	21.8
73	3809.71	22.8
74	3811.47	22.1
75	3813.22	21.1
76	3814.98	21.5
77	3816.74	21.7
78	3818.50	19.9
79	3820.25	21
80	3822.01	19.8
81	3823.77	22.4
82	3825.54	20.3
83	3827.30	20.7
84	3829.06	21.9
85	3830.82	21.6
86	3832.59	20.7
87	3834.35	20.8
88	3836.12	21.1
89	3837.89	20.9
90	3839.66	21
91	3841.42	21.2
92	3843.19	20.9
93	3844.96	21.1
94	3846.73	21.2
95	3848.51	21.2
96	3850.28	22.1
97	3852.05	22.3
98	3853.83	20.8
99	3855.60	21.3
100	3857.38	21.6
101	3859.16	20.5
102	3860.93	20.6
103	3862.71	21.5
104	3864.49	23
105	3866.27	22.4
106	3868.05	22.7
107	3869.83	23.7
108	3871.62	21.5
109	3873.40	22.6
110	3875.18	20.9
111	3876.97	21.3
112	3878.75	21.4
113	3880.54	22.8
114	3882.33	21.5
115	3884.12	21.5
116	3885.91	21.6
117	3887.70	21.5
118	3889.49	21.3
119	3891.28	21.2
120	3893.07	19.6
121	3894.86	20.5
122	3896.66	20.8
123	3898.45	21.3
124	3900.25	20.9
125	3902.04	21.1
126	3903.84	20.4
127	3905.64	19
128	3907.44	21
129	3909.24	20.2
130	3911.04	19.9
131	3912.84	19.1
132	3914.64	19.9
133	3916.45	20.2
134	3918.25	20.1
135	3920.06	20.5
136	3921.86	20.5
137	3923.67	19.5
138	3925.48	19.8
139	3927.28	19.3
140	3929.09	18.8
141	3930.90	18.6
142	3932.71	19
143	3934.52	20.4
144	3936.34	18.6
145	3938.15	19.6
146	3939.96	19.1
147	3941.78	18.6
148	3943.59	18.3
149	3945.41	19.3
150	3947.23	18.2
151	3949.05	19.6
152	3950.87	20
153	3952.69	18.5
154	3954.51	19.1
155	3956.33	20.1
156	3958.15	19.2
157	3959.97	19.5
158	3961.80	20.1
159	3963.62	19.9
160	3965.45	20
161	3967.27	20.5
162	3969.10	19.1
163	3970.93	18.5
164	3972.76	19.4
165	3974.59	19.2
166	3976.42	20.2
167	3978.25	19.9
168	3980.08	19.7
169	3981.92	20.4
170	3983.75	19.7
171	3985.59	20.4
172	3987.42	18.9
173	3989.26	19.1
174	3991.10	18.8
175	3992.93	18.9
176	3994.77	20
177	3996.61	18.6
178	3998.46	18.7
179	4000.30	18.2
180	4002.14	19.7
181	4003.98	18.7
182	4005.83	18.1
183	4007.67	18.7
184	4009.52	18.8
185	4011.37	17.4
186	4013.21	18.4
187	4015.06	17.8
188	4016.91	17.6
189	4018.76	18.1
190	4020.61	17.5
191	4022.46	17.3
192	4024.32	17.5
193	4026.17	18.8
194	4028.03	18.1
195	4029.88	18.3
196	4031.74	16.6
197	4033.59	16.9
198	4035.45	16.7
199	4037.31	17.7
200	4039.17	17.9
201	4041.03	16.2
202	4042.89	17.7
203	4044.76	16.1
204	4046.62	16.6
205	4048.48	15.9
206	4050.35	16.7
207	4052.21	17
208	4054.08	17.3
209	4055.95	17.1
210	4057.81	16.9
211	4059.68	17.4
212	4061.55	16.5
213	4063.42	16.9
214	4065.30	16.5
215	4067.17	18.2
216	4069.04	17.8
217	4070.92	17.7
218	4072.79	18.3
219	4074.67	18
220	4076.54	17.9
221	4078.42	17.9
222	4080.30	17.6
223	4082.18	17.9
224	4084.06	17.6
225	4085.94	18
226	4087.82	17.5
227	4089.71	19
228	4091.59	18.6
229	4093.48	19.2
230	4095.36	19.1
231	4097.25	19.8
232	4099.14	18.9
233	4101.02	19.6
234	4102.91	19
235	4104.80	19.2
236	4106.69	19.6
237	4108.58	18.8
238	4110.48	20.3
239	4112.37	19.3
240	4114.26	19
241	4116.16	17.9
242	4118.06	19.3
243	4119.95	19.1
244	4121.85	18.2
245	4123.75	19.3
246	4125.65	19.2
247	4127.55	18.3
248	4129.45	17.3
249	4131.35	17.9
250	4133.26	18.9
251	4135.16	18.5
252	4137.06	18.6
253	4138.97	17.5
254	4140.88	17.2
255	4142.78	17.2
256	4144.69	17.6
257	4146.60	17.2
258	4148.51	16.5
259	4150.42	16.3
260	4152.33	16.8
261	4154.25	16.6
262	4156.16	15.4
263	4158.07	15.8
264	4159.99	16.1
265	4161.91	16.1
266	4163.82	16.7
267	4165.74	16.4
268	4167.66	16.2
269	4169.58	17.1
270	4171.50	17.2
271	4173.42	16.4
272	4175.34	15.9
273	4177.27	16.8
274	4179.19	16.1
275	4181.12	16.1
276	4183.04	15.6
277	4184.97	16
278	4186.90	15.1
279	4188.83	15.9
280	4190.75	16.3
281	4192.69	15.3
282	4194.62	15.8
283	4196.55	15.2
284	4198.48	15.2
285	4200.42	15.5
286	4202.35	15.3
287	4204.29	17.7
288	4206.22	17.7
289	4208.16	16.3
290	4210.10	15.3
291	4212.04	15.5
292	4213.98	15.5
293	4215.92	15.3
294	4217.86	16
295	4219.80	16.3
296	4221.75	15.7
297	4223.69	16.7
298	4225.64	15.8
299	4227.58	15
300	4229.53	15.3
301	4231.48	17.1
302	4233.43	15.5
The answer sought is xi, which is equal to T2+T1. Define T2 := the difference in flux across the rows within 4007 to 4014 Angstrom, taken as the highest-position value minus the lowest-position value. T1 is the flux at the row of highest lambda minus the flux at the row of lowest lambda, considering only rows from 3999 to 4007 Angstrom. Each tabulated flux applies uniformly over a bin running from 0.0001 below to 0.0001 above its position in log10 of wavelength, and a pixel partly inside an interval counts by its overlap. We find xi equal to -0.4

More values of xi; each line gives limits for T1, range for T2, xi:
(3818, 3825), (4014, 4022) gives 2.2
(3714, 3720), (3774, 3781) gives -3.4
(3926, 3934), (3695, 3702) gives 2.9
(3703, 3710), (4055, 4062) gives -0.9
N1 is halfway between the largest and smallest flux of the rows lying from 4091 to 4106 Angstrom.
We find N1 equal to 19.2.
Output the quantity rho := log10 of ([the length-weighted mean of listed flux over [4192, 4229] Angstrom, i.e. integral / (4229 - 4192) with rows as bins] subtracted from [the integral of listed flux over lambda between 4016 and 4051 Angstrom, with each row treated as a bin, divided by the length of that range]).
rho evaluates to 0.2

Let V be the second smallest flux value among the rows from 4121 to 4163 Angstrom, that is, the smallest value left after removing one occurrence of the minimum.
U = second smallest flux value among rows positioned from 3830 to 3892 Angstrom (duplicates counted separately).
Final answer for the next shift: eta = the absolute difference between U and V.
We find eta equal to 5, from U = 20.6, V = 15.8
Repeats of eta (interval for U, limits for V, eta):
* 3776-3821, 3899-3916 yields 2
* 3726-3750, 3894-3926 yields 4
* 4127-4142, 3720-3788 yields 5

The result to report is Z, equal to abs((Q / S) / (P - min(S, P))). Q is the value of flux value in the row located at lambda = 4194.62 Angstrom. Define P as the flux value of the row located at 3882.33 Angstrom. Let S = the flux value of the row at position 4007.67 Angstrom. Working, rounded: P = 21.5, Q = 15.8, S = 18.7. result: 0.3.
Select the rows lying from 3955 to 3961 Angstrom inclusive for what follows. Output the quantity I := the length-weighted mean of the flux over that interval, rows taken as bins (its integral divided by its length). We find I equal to 19.6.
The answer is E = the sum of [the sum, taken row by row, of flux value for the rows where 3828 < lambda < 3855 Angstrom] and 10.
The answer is 329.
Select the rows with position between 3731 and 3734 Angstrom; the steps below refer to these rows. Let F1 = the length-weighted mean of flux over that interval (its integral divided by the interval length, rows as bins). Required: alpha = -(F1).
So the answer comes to -23.7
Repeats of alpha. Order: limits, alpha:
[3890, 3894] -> -20.5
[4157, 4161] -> -15.9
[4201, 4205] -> -16.3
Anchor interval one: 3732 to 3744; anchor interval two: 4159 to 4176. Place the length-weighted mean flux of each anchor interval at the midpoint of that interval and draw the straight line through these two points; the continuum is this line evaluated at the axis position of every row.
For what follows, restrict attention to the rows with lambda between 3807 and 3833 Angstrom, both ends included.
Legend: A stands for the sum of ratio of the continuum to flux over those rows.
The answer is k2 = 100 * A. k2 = 1607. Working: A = 16.1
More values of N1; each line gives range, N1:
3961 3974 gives 19.5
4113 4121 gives 18.6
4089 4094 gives 18.9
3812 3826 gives 21.1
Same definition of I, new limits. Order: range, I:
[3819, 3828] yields 20.8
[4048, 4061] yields 16.9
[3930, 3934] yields 19.0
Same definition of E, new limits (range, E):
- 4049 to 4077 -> 270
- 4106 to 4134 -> 292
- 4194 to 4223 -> 248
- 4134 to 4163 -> 263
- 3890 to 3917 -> 315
